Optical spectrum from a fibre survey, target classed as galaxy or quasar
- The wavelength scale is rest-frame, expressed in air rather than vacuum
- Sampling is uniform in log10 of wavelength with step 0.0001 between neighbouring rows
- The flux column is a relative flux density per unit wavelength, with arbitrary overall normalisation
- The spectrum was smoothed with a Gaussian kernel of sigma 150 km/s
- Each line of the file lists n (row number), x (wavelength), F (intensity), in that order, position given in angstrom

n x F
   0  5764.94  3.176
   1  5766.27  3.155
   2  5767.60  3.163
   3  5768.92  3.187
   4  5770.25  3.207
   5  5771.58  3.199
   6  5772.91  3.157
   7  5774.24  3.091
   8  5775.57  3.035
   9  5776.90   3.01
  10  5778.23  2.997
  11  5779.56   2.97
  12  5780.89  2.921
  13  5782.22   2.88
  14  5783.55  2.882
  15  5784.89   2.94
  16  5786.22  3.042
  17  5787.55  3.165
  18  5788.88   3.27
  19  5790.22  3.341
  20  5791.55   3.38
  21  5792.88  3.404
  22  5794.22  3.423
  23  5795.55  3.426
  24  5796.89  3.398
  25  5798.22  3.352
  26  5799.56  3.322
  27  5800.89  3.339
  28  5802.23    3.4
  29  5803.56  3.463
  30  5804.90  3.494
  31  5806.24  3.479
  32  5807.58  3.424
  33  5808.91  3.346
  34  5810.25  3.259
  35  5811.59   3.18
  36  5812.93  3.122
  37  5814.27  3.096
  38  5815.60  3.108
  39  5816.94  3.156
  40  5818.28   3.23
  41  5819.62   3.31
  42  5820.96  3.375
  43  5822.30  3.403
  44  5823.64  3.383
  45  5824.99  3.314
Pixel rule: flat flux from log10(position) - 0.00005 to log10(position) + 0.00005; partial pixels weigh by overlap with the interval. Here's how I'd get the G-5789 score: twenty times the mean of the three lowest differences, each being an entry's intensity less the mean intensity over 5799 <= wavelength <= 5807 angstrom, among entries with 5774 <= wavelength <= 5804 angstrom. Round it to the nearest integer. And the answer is -10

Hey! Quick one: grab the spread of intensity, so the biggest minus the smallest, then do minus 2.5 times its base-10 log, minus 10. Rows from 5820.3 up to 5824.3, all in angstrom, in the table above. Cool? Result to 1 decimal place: -6.1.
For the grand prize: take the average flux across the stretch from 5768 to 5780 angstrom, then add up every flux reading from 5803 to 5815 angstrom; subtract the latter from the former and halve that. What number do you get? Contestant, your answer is -13.4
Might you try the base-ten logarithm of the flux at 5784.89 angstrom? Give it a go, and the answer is 0.47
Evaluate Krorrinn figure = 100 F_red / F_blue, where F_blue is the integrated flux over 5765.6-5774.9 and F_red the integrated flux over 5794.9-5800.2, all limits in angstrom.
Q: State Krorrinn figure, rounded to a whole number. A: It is 61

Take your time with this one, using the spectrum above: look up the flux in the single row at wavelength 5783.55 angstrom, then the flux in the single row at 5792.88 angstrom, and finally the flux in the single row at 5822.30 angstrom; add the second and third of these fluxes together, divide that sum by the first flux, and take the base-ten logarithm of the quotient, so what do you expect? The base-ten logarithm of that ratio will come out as 0.37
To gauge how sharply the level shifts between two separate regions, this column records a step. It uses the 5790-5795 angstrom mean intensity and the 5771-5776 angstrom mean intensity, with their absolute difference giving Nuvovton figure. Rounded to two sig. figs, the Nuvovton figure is 0.27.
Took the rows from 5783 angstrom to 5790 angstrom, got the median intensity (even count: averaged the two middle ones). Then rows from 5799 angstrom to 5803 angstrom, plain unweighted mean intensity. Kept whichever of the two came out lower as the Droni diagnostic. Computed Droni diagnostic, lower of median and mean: 3.04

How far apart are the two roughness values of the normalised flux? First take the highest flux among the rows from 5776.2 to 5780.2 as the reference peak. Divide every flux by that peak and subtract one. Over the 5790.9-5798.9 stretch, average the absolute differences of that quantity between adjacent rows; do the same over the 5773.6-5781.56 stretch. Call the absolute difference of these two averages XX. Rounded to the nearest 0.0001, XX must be 0.0033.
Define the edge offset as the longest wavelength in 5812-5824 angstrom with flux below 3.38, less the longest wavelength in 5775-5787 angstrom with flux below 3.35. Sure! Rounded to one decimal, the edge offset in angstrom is 34.7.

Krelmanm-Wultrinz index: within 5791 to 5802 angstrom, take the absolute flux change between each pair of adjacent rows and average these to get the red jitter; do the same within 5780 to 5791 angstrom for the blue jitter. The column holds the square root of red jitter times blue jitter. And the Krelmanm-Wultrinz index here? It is 0.041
